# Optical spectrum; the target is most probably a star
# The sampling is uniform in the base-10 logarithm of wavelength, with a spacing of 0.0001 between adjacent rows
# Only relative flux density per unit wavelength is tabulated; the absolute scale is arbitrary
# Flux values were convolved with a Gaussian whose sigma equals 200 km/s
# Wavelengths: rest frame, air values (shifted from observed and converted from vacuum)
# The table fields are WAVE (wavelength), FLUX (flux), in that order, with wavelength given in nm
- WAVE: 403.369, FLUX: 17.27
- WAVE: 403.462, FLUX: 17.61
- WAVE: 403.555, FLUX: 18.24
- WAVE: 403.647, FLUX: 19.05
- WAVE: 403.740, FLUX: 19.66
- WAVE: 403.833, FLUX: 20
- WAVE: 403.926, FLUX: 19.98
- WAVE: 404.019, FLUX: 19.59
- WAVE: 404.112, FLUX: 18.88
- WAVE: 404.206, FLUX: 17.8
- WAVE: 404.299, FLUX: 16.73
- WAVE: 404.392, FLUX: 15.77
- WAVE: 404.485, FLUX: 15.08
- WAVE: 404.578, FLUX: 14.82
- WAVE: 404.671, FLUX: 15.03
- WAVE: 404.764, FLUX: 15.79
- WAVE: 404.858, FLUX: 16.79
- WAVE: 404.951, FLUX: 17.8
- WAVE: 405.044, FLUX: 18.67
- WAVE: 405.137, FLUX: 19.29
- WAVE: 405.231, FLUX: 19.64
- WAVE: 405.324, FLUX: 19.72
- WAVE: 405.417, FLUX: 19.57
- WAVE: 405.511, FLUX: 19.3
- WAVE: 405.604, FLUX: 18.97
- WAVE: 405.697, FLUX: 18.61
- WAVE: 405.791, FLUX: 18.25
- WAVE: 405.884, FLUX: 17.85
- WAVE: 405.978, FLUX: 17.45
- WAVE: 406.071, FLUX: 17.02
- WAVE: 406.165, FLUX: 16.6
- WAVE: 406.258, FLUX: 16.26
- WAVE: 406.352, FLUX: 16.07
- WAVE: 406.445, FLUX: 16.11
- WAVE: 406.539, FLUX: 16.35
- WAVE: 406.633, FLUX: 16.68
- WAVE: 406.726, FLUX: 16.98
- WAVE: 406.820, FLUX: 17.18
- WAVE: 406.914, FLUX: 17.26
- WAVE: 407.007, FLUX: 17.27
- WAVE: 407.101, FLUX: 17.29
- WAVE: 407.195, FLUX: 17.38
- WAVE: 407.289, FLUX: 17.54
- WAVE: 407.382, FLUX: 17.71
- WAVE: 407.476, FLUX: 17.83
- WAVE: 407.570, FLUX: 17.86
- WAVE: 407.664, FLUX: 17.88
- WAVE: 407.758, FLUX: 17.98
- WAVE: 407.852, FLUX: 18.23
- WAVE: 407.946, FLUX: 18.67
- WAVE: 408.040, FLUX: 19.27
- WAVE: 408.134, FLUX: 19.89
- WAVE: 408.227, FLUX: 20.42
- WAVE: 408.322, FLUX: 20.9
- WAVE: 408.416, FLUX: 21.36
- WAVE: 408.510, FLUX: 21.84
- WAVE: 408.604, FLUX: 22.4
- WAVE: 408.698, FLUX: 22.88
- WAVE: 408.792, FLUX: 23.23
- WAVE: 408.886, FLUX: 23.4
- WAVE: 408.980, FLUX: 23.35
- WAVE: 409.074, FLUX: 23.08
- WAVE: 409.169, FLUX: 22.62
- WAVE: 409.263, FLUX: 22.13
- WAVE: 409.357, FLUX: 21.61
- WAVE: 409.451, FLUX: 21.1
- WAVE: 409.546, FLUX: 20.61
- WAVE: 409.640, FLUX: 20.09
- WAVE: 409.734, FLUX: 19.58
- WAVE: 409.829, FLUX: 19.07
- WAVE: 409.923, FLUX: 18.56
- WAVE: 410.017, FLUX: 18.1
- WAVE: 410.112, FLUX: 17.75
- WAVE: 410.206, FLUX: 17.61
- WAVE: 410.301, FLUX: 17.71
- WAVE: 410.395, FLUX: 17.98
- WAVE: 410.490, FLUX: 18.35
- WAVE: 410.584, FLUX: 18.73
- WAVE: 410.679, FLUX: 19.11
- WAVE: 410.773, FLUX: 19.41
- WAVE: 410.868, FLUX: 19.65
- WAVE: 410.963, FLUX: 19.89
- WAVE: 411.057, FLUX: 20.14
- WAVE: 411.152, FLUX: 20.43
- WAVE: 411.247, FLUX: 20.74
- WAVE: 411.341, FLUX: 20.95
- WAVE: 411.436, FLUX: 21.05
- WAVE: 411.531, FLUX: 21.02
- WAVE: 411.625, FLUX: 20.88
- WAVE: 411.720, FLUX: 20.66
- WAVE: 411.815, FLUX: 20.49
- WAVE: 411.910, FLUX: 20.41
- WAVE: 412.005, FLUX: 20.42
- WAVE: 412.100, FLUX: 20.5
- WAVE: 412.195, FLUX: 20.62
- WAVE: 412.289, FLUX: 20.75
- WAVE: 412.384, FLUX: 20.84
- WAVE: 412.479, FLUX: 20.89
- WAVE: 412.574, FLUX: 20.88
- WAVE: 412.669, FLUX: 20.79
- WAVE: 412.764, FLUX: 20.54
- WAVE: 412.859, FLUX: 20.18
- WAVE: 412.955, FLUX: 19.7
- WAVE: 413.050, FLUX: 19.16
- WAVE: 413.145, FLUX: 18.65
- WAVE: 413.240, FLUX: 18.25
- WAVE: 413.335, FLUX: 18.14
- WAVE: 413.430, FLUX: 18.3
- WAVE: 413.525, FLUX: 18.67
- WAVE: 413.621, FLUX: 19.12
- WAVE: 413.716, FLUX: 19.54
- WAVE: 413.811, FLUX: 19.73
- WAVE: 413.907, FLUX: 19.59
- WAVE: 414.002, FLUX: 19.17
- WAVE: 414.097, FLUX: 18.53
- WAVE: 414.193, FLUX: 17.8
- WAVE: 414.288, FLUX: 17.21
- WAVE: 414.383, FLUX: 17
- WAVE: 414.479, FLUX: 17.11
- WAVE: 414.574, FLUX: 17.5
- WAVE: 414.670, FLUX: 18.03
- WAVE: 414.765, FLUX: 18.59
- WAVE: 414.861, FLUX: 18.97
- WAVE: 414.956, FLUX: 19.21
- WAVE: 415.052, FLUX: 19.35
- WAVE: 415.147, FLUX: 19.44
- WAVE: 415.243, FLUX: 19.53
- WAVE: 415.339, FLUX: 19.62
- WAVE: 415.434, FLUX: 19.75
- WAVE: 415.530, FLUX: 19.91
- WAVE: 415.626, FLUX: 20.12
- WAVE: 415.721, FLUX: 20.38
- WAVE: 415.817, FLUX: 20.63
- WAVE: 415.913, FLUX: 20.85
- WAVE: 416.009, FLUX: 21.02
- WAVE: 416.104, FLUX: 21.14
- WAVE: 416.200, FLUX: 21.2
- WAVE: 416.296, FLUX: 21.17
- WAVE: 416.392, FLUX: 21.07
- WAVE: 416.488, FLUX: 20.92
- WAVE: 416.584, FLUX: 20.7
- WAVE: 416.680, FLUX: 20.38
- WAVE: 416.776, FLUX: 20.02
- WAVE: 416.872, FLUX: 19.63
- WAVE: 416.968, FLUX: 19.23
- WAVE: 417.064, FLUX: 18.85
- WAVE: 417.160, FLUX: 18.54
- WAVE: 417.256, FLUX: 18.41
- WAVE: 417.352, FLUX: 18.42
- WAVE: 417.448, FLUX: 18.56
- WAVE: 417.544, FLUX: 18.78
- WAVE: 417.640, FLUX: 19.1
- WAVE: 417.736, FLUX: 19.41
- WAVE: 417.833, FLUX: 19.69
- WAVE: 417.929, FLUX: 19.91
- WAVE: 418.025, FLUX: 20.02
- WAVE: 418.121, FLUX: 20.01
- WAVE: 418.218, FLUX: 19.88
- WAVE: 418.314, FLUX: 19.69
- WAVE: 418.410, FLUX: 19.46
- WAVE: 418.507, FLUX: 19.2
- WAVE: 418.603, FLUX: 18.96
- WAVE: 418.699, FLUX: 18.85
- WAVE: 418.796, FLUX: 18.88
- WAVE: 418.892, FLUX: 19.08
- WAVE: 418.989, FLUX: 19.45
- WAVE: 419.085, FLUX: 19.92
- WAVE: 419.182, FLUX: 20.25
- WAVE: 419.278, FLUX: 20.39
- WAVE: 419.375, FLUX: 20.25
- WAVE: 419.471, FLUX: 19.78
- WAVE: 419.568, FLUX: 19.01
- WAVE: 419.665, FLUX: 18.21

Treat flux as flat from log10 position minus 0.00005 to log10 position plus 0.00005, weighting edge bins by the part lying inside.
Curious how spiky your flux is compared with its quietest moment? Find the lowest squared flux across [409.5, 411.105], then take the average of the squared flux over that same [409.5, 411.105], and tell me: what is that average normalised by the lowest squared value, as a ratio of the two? 1.16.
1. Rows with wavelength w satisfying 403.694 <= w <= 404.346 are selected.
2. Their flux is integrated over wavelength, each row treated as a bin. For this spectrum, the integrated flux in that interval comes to 12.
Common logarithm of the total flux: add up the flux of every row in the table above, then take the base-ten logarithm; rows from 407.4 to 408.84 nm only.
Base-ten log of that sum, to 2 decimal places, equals 2.48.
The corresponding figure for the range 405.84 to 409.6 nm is 2.89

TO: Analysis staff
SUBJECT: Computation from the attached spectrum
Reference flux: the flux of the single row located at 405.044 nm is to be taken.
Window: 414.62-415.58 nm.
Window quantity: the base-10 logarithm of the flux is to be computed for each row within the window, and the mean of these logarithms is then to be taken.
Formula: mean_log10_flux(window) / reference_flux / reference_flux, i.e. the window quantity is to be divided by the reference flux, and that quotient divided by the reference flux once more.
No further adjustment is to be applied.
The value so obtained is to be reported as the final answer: 0.0037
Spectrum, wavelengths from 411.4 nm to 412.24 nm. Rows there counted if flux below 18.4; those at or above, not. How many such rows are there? 0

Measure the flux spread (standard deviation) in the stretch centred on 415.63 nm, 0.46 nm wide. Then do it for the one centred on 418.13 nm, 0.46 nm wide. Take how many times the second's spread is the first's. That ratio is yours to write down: 0.4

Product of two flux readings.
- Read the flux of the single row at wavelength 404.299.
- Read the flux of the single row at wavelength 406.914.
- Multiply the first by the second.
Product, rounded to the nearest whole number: 289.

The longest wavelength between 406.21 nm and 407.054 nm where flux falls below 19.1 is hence 407.007 nm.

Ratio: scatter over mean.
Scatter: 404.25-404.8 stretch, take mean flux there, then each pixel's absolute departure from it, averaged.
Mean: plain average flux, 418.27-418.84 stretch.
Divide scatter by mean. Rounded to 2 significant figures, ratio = 0.029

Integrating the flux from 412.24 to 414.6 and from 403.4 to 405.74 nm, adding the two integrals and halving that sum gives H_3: 43.8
